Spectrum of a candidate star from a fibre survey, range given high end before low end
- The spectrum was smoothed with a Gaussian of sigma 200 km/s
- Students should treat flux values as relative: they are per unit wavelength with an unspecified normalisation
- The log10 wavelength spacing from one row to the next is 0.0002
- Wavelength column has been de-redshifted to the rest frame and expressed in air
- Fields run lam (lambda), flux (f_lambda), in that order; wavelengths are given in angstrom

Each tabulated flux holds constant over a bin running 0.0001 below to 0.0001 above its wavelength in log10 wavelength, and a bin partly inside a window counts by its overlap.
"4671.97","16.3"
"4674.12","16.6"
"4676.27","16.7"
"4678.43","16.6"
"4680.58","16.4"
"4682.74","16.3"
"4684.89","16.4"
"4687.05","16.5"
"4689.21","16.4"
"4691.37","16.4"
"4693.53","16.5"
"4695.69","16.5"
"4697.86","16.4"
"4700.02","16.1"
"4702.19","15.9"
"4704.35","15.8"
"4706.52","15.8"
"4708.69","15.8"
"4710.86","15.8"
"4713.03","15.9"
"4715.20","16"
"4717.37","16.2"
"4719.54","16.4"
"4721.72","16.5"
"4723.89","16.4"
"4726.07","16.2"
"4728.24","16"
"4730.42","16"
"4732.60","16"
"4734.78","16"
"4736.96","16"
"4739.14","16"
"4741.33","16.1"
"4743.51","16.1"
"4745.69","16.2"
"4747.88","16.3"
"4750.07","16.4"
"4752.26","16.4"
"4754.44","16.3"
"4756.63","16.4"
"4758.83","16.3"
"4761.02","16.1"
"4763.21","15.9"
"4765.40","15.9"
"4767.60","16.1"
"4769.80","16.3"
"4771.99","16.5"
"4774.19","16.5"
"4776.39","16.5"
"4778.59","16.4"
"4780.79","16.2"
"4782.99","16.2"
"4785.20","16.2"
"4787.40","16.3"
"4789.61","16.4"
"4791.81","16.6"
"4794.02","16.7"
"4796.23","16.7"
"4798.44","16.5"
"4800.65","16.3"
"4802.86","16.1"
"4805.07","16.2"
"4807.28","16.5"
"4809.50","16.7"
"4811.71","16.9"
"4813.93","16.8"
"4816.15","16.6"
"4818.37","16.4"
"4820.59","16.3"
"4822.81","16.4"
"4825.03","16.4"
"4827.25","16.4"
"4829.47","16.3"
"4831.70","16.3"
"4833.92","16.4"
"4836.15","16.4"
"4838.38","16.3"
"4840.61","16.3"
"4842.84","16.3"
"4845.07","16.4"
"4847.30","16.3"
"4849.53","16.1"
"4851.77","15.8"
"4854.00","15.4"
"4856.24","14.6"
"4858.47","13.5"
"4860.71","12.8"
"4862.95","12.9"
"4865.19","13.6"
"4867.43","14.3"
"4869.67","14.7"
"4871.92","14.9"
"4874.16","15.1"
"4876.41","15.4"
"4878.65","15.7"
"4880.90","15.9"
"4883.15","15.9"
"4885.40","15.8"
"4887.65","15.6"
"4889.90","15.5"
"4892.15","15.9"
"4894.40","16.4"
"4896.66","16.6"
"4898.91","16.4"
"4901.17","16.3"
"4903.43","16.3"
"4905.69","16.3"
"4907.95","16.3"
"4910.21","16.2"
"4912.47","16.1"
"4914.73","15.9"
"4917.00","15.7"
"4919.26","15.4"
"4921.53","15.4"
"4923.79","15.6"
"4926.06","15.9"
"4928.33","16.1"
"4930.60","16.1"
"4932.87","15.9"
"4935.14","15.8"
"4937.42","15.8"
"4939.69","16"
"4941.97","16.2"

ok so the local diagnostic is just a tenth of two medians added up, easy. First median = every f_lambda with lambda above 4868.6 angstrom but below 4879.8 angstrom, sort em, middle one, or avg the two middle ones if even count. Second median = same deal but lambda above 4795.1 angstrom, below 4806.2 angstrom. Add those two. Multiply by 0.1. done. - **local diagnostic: 3.140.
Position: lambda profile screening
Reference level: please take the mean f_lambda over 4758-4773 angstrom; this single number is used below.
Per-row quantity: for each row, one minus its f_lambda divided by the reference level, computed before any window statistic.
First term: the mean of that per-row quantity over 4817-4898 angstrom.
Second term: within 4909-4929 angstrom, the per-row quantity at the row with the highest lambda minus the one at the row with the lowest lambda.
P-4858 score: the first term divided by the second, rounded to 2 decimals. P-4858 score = 5.65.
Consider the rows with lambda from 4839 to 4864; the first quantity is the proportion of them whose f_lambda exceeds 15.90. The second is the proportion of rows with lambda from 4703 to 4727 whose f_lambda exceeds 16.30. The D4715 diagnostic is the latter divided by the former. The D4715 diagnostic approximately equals 0.60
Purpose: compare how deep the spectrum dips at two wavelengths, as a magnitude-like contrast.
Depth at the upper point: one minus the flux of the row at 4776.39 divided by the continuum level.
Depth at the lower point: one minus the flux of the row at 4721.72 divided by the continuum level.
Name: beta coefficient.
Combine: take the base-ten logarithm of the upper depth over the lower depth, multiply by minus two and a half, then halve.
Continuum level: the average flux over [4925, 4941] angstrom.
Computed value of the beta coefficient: 0.00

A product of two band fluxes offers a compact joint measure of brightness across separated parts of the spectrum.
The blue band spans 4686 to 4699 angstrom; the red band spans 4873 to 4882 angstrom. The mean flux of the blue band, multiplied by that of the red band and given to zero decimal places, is 255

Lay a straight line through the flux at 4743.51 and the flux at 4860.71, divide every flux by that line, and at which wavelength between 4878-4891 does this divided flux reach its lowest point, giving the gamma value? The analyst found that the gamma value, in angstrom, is 4878.65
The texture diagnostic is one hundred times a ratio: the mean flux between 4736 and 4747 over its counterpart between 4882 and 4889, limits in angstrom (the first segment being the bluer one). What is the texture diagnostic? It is 102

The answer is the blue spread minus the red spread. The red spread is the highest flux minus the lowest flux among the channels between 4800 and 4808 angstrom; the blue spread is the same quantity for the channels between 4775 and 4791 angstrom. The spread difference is -0.10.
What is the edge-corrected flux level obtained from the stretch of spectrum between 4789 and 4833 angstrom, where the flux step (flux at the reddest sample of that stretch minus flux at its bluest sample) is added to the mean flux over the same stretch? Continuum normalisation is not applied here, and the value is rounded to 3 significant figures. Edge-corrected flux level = 16.4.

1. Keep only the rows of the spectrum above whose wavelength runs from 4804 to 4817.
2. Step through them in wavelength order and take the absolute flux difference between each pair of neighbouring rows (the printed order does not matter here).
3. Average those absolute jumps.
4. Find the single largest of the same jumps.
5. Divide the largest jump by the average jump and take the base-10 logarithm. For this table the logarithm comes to 0.2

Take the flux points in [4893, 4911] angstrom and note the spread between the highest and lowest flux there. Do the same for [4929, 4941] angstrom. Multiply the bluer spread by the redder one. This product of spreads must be 0.12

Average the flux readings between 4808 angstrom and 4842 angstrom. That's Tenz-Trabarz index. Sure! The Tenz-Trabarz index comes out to 16.5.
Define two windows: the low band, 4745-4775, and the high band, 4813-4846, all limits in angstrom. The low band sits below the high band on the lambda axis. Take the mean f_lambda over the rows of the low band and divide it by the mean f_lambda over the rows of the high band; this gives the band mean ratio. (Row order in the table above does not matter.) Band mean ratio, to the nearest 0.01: 0.99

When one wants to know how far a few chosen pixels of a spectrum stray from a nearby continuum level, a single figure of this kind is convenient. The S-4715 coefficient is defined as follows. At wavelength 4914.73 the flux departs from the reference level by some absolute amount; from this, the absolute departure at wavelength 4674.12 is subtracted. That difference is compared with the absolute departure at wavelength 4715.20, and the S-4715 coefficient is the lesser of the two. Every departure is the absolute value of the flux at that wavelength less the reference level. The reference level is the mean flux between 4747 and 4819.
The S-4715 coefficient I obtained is 0.26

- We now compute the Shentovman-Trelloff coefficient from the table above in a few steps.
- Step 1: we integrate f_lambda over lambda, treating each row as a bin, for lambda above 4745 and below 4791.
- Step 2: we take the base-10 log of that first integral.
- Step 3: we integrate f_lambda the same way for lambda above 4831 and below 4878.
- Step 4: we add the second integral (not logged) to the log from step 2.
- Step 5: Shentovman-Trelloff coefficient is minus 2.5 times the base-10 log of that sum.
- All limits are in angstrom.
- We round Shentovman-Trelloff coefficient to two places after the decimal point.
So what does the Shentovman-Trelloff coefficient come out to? -7.14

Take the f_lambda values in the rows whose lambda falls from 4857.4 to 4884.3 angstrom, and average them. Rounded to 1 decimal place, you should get 14.6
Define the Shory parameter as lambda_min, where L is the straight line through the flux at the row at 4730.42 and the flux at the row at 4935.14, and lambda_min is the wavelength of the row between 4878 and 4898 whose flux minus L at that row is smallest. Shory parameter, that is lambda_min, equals 4889.90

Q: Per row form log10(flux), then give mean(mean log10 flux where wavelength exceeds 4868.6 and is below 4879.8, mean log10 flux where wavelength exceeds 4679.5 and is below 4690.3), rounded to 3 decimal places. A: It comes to 1.198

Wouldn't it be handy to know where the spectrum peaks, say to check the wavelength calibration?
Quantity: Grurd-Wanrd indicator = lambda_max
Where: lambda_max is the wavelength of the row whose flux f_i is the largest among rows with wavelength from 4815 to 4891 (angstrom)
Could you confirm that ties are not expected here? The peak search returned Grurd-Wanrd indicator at 4816.15 angstrom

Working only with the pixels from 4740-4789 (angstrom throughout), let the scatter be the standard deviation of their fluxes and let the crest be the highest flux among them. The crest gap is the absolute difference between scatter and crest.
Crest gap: 16.3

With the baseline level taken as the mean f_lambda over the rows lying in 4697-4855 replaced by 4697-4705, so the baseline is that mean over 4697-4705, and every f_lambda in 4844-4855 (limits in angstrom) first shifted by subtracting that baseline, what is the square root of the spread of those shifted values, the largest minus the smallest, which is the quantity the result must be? 1.0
